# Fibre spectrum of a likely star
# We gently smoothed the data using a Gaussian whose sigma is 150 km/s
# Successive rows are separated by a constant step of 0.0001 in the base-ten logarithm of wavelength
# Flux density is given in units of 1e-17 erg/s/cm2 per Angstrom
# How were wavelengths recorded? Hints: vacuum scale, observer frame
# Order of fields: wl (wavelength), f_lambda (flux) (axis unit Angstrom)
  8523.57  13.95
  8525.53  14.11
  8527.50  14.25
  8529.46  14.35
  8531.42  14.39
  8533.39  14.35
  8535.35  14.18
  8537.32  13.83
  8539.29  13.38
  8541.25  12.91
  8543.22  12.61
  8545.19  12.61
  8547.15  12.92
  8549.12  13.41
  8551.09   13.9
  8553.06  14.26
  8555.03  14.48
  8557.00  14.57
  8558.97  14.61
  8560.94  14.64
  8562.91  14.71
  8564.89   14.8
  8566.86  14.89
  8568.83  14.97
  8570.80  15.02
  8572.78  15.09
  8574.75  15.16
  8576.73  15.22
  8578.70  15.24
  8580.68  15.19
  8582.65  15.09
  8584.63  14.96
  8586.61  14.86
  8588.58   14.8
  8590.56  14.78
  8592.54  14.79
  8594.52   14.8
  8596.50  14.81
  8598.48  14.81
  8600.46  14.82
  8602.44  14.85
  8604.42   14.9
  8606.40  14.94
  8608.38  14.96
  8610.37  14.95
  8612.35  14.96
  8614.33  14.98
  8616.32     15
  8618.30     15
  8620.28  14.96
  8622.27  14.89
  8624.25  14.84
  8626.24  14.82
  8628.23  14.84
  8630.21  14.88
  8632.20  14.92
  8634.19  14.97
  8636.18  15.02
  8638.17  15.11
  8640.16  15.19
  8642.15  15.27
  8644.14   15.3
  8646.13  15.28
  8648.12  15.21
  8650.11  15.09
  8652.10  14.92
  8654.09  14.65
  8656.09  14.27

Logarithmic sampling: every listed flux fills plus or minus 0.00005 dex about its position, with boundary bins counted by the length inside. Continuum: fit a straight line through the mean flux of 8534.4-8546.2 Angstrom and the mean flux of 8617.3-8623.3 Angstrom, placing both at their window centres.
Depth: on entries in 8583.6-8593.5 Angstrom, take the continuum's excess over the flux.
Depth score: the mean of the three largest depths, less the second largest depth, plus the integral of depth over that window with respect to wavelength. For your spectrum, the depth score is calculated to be -5.5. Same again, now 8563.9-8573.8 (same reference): -10.8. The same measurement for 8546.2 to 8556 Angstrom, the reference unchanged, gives -3.1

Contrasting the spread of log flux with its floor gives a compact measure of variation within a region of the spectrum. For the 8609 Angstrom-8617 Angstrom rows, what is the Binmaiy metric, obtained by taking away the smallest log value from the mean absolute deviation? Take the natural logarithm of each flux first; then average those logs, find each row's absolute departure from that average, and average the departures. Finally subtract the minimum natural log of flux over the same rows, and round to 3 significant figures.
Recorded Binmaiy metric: -2.70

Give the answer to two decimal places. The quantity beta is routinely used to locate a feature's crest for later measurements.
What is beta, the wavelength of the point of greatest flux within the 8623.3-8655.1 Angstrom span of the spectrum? 8644.14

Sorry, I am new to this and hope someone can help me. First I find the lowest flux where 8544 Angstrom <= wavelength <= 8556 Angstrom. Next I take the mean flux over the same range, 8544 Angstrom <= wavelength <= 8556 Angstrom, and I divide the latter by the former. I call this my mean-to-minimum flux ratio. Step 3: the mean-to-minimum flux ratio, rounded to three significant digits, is 1.08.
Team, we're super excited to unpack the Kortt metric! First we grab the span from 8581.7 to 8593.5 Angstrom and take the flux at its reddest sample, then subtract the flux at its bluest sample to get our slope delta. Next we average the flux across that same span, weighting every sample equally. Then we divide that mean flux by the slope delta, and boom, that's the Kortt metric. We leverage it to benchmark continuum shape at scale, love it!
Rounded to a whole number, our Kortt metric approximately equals -50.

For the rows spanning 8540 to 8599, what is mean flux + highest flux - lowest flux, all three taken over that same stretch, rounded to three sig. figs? 17.1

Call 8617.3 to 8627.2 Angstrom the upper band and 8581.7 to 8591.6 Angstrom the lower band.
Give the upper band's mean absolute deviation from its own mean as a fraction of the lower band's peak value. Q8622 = 0.0041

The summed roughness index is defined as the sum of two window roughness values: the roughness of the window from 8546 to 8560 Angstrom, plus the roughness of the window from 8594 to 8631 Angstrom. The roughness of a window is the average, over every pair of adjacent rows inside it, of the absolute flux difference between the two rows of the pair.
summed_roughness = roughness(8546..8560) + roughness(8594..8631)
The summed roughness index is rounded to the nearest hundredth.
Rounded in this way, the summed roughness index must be 0.31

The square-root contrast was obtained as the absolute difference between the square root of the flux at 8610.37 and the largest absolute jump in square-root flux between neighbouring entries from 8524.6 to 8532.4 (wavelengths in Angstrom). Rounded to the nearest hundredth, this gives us 3.85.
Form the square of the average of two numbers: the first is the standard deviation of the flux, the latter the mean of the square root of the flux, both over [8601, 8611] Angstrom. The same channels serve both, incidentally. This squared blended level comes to 3.81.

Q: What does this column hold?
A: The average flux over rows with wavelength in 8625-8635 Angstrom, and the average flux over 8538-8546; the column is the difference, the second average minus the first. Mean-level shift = -2.0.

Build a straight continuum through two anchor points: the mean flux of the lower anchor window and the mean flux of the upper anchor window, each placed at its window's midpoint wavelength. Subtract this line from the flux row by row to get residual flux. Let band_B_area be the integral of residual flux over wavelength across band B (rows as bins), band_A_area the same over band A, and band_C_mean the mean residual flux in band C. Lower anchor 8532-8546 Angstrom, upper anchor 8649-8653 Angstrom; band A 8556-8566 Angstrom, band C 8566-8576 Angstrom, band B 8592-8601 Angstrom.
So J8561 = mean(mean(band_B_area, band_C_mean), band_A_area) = 6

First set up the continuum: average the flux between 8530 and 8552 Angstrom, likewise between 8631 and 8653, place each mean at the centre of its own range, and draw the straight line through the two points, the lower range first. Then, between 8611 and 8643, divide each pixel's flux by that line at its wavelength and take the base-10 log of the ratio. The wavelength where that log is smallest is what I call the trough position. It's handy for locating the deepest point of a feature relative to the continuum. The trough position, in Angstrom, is 8628.23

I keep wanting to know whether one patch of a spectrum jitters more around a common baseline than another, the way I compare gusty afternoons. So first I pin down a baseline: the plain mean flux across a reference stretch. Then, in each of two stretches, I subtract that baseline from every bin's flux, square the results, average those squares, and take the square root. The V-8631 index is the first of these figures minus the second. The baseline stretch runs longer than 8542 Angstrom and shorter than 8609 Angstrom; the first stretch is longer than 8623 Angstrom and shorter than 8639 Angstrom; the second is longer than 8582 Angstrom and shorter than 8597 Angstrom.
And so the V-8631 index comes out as 0.06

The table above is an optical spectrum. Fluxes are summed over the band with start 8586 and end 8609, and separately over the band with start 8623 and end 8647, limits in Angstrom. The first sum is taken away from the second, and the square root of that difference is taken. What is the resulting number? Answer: 1.5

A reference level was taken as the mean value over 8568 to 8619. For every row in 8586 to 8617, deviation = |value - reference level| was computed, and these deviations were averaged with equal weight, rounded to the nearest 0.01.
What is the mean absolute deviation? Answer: 0.09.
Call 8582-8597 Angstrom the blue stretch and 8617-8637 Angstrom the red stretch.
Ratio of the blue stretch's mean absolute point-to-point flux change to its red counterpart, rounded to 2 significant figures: 1.2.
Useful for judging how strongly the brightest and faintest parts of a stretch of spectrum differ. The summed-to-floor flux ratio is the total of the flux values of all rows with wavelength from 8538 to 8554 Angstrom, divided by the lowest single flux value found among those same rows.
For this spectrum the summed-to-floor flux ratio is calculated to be 8.4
